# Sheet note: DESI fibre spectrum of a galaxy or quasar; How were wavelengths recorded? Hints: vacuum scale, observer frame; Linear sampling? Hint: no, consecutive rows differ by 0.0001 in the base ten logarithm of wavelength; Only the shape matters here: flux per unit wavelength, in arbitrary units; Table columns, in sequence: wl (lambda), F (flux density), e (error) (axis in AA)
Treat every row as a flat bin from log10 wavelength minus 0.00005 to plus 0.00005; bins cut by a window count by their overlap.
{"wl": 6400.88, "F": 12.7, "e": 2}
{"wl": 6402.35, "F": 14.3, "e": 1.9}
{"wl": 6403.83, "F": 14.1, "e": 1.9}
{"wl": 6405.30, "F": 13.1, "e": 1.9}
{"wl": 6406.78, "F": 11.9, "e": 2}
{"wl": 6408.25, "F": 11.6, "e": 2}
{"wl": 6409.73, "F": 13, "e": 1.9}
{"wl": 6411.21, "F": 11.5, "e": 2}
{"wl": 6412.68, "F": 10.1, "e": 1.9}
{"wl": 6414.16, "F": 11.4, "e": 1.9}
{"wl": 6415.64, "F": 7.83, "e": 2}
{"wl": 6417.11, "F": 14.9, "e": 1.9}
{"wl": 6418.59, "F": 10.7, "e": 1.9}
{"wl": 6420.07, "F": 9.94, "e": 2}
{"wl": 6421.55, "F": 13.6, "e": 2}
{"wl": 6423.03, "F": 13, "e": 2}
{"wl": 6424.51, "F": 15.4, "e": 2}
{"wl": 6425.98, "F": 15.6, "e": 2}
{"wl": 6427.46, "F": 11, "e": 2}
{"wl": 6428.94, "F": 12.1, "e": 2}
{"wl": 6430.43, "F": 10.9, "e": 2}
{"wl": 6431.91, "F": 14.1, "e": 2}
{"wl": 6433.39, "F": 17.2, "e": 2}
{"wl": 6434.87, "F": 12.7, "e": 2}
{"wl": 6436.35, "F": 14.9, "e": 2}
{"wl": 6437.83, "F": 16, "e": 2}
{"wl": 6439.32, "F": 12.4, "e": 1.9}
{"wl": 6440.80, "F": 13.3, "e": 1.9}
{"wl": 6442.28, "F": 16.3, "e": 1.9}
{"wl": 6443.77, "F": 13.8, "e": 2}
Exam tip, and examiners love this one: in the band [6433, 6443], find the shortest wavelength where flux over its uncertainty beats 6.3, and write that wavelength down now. 6433.39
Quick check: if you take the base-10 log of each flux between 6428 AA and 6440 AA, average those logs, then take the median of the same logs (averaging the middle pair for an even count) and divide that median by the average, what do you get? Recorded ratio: 0.99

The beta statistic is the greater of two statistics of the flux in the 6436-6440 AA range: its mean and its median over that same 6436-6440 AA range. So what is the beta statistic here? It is 14.9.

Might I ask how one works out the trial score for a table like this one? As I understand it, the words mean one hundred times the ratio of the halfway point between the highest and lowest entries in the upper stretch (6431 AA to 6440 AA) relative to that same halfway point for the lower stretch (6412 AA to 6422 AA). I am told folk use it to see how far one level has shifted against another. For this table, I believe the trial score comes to 130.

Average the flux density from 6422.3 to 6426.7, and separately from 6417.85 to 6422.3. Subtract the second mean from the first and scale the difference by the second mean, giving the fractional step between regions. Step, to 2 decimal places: 0.29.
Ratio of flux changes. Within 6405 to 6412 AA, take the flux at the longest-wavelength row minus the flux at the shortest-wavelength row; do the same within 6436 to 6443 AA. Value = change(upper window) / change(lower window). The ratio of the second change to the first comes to -0.9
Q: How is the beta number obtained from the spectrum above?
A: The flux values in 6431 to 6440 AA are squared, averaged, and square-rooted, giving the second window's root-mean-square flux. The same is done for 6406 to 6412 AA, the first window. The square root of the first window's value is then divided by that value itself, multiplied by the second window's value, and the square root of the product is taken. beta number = 2.06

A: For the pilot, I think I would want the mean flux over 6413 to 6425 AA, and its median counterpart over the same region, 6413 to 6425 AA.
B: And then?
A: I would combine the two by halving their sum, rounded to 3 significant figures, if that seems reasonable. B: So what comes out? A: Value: 12.1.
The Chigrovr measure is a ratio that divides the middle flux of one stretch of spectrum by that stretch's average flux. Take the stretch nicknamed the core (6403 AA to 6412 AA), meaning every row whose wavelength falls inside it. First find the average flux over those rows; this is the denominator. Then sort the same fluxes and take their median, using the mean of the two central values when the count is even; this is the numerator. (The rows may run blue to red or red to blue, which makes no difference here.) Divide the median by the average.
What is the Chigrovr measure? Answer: 0.99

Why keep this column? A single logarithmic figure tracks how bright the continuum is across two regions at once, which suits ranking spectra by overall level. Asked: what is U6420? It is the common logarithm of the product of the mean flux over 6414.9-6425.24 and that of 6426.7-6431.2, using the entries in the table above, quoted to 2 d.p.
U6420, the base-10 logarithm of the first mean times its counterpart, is 2.14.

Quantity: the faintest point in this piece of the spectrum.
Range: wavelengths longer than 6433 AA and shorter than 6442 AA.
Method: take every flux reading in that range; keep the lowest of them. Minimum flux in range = 12.4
